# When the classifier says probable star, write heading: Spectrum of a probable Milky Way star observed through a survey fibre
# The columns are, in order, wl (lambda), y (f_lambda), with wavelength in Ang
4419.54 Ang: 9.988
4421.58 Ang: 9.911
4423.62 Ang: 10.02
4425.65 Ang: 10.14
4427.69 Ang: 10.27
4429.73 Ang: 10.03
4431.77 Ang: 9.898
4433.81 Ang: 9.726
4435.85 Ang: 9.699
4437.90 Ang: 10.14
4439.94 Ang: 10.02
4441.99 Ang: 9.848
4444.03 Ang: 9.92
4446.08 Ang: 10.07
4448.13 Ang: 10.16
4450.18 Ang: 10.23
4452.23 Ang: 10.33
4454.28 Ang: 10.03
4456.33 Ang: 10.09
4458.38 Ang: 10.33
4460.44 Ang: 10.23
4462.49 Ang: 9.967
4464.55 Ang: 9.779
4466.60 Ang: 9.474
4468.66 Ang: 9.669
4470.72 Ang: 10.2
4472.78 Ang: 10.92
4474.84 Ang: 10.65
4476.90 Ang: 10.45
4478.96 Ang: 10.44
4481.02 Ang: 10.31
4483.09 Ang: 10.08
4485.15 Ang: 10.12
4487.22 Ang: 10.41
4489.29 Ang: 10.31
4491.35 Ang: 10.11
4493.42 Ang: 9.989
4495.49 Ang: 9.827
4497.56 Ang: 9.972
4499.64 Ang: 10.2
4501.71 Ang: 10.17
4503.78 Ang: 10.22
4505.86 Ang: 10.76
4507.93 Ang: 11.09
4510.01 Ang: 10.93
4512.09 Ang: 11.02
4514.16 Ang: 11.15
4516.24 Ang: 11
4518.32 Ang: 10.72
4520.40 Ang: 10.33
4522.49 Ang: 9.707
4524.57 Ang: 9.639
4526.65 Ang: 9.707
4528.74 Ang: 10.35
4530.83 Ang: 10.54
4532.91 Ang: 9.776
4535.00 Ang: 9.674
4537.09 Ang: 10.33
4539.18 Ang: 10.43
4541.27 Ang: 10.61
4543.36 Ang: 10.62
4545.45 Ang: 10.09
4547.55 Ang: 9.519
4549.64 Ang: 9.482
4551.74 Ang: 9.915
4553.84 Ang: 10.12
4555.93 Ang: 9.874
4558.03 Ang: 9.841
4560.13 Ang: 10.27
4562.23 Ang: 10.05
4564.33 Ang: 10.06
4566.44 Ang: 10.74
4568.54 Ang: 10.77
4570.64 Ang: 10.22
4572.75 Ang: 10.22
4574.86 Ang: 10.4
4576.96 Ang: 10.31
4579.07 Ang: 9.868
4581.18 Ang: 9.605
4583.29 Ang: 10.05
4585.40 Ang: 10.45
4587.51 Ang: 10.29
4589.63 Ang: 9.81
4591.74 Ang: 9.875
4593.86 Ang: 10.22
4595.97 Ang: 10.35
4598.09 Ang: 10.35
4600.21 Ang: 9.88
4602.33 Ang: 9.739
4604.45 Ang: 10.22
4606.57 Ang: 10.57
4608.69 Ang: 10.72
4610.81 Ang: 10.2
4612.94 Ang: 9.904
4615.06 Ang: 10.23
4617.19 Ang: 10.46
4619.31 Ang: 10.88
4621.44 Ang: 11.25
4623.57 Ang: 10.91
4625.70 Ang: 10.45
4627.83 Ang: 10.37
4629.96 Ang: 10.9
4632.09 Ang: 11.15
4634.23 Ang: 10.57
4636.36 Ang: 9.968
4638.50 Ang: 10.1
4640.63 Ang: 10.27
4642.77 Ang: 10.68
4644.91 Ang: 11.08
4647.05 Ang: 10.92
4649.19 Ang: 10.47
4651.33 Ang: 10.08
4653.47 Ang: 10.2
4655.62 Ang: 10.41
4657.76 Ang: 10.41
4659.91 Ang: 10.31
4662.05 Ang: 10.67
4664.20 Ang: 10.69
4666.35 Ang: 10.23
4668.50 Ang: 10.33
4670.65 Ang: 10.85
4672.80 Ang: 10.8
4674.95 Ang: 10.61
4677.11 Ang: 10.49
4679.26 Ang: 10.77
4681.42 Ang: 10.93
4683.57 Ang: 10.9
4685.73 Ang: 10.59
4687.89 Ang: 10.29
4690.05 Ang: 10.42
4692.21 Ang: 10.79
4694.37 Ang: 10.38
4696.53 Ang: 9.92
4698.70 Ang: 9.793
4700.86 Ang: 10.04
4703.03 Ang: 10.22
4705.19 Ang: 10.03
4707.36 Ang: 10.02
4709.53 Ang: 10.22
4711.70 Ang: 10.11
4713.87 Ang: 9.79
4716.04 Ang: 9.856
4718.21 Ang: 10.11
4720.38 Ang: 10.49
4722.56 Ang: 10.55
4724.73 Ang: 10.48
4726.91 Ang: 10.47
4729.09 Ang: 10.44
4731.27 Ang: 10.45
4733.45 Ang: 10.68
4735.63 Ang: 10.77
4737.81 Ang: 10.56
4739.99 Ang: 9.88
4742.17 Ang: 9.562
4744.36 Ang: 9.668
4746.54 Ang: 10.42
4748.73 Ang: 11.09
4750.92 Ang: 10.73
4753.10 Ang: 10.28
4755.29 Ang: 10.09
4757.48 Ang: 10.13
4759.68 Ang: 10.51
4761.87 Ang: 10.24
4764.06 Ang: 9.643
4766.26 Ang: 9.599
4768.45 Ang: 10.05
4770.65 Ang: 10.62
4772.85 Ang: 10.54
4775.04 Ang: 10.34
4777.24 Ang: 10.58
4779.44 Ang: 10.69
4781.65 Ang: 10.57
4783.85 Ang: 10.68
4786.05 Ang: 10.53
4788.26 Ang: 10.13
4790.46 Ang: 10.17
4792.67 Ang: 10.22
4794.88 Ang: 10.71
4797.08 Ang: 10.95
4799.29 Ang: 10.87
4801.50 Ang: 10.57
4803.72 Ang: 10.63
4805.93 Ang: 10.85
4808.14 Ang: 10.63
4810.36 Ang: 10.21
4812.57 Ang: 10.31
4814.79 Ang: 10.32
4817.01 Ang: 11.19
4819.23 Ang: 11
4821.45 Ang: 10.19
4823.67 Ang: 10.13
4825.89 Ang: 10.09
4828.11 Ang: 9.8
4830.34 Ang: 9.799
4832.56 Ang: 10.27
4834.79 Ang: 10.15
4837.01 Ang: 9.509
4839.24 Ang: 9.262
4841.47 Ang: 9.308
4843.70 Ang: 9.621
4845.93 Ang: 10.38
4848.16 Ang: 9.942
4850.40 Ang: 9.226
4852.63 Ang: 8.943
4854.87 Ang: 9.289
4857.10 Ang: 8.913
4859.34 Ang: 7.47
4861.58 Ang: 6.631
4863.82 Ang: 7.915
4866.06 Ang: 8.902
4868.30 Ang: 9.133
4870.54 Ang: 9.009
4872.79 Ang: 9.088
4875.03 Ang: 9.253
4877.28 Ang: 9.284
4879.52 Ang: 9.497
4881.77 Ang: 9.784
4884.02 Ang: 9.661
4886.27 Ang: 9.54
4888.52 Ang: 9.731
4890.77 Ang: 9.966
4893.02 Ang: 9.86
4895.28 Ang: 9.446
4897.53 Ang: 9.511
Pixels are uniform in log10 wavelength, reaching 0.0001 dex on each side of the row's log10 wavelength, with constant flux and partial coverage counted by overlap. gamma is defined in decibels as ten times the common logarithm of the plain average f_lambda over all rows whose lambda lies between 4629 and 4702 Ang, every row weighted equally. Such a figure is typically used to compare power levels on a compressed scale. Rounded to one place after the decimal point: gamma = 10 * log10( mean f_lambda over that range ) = 10.2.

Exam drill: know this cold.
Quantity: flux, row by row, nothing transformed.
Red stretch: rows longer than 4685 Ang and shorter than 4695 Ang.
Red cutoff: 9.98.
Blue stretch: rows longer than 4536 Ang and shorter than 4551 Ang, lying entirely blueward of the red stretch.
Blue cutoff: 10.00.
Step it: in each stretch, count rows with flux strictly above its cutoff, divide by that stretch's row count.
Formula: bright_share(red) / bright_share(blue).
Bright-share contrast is 1.40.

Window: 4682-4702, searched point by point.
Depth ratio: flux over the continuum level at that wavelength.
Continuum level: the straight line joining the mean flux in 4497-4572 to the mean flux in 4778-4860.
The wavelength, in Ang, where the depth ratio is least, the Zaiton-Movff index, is 4698.70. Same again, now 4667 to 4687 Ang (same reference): 4668.50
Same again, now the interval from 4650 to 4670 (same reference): 4651.33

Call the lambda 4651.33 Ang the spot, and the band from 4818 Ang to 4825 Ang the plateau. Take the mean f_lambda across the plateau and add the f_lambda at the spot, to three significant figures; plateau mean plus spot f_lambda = 20.5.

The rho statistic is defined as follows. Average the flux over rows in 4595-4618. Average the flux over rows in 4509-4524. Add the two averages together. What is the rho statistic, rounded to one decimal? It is 20.9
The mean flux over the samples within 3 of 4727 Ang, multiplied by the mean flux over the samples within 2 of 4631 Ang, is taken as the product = 115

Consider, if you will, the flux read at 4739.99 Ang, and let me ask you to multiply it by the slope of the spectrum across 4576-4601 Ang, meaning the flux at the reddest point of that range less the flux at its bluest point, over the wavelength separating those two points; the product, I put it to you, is -0.18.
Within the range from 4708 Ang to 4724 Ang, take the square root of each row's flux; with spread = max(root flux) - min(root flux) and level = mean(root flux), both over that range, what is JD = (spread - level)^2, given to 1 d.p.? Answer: 9.4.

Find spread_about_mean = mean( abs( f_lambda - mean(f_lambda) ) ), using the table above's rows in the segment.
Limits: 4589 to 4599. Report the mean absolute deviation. 0.22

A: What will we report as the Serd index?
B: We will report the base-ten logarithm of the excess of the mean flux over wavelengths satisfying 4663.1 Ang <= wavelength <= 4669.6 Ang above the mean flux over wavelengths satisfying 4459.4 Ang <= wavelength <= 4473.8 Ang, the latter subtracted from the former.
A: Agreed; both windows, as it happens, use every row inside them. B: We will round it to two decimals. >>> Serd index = -0.42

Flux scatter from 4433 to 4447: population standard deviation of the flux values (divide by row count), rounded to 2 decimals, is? 0.16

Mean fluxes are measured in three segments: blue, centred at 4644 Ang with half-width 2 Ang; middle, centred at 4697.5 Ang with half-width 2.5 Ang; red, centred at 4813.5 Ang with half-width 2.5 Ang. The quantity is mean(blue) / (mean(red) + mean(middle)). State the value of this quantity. 0.54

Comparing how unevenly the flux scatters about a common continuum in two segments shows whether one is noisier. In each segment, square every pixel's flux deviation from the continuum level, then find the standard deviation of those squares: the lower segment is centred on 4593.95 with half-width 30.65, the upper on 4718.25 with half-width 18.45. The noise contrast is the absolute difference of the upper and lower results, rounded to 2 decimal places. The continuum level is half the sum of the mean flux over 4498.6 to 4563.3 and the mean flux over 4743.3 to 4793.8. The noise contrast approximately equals 0.12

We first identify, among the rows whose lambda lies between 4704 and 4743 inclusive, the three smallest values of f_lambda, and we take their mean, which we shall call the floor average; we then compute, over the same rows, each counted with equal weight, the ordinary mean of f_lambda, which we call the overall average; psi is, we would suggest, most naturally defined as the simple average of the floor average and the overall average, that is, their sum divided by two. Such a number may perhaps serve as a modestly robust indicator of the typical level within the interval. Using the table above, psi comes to 10.0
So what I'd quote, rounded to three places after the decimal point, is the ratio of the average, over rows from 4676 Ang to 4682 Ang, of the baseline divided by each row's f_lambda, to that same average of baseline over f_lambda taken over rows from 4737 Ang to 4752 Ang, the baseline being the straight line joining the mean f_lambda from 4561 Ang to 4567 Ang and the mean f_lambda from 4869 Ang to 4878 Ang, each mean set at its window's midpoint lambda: 0.978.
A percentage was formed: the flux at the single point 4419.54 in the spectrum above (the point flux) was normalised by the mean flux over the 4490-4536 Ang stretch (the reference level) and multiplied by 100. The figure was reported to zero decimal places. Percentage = 97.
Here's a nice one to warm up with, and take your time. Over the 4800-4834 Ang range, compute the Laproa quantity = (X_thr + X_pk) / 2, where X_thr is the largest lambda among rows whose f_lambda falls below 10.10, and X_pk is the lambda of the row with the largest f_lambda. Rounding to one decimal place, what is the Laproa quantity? 4823.7 Ang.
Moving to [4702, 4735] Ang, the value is 4724.7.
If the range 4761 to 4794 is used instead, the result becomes 4773.9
